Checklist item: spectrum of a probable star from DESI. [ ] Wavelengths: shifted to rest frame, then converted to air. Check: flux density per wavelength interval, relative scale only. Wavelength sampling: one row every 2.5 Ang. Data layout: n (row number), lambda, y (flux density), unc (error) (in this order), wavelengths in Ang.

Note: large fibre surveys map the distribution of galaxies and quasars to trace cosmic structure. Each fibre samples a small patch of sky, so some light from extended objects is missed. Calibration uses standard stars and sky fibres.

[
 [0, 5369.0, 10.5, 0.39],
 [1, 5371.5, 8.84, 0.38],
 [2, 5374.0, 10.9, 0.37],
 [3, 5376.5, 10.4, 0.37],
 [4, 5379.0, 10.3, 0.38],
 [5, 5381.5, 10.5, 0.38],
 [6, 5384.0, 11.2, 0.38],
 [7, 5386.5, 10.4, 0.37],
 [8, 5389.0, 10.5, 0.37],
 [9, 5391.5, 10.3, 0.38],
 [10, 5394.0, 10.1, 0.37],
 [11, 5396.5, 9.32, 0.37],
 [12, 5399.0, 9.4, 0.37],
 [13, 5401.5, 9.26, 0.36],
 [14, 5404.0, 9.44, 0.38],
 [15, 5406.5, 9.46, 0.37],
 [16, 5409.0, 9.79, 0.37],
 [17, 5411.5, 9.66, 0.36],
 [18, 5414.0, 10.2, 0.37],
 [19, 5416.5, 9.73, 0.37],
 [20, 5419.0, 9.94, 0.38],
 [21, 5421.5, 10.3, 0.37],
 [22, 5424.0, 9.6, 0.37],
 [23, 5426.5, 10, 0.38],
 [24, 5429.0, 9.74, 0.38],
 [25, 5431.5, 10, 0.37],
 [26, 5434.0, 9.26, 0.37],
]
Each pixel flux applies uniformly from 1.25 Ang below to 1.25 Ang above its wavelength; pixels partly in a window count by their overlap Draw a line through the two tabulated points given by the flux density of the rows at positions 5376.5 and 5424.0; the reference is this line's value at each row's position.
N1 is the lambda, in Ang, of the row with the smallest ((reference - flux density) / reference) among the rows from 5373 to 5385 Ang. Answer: 5384.0 Ang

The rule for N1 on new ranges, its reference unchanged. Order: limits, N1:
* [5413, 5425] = 5421.5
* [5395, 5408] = 5406.5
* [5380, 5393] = 5384.0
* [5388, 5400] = 5389.0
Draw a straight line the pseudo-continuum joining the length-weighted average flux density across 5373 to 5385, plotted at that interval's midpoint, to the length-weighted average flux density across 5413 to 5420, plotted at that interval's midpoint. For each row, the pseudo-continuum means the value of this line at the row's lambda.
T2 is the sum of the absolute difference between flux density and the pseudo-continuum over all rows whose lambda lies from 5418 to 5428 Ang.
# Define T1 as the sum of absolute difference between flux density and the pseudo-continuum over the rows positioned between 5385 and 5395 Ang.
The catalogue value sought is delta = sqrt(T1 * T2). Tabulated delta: 0.7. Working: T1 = 0.5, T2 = 0.93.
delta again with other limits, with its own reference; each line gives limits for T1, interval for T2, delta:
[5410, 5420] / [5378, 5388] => 1.0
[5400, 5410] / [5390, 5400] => 2.5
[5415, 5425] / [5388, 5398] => 1.1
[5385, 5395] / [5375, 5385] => 0.9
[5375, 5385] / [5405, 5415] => 1.5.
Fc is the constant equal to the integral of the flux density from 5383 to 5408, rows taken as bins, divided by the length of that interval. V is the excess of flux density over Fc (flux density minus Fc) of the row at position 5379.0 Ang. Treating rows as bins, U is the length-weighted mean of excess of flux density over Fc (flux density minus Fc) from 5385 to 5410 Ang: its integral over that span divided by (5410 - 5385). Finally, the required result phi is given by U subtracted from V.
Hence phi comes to 0.5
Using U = -0.11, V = 0.4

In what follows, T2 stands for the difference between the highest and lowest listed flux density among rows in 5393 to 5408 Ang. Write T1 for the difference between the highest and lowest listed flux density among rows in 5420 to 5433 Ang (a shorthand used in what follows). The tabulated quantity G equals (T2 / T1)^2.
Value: 1.44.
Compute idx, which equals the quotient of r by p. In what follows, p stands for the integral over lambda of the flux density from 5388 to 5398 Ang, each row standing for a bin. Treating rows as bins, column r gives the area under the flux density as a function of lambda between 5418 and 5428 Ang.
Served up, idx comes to 0.99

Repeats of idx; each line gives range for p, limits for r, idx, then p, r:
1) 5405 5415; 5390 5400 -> 1.01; 98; 98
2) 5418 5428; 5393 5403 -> 0.95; 100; 95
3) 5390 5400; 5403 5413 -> 0.98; 98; 96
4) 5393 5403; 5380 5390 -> 1.12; 95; 106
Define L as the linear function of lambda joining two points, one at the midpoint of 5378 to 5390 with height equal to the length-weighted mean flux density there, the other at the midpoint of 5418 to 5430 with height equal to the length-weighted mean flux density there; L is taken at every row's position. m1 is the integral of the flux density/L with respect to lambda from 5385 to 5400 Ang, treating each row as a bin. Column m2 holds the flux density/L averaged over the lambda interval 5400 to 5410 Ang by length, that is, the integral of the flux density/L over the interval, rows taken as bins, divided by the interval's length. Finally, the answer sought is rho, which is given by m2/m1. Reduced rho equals 0.06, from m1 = 14.4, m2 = 0.93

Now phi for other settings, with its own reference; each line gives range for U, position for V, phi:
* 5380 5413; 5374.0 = 0.9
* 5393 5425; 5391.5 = 0.6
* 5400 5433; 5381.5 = 0.7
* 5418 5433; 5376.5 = 0.5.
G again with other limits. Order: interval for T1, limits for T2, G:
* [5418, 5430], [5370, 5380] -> 8.66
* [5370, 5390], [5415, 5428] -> 0.09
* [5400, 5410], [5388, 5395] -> 0.57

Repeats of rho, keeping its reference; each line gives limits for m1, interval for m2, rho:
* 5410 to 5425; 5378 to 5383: 0.07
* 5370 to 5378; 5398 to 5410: 0.12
